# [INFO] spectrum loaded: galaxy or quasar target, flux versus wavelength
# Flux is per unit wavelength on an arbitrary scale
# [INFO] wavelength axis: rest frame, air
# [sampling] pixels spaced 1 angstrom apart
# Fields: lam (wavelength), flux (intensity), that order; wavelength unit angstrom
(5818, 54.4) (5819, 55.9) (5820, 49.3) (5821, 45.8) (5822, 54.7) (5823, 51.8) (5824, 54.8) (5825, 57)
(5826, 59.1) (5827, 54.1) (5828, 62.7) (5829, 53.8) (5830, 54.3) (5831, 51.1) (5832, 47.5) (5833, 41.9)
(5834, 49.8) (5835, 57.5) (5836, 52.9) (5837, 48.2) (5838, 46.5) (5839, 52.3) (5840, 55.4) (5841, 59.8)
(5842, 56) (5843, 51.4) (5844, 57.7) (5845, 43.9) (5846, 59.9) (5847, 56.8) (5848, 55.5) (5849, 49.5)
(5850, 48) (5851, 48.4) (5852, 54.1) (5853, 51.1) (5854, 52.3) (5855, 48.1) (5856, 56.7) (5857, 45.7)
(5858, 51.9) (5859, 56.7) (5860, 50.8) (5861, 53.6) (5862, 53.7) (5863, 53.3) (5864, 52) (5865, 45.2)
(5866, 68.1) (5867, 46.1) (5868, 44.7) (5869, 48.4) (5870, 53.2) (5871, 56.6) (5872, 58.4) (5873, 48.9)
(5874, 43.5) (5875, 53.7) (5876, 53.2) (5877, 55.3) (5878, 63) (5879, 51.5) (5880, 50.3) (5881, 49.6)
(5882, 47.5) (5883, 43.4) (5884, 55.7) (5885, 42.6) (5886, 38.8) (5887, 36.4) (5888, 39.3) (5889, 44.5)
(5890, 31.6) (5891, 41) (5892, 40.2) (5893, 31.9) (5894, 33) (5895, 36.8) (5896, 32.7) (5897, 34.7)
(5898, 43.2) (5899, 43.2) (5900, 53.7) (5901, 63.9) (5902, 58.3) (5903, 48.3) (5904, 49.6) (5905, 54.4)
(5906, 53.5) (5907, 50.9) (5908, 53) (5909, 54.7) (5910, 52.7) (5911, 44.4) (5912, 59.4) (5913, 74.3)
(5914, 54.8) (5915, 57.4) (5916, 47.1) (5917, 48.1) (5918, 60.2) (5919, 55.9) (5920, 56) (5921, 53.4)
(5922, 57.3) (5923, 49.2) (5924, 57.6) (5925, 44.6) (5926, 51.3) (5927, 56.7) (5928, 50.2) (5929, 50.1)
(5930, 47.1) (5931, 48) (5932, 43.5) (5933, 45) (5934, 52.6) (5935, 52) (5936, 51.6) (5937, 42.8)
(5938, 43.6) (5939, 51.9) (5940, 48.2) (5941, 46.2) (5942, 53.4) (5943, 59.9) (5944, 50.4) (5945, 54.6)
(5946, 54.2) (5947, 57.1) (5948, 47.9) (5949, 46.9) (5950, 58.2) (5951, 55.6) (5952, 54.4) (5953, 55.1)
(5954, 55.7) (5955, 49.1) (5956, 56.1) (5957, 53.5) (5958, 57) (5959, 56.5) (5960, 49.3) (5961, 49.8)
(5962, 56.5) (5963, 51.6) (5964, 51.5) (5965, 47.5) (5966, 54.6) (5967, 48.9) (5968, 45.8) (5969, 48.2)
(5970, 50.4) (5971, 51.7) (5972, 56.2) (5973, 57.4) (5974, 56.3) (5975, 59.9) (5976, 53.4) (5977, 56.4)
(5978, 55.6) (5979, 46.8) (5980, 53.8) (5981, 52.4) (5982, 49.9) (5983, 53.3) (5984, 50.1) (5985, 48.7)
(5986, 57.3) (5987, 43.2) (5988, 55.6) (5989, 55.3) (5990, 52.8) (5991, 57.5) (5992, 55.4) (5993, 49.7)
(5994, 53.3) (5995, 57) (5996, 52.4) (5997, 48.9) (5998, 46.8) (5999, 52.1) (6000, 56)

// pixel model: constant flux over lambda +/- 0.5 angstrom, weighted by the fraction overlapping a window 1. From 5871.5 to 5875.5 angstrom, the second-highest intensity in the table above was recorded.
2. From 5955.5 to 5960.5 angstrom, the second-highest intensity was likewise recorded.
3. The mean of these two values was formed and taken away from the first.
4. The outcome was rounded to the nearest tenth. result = -1.4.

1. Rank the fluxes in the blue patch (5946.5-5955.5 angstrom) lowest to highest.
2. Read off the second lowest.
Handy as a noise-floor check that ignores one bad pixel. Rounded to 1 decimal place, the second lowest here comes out 47.9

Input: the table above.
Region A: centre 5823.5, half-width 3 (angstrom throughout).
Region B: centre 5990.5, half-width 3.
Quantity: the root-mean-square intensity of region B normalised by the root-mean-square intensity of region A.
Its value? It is 1.01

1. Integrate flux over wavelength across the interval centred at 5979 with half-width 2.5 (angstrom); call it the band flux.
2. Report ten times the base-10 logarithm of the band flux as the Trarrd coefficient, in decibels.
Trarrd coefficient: 24.23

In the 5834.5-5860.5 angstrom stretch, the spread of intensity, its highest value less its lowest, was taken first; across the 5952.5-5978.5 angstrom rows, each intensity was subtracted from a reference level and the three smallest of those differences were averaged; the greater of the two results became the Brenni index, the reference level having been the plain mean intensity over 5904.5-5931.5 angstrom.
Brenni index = 16.0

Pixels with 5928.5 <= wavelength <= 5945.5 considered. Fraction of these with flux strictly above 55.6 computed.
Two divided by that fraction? 34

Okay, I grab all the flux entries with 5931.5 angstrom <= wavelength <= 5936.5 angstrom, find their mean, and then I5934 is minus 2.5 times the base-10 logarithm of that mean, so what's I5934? -4.22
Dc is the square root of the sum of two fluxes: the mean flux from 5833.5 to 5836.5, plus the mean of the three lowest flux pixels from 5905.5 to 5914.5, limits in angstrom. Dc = 10.1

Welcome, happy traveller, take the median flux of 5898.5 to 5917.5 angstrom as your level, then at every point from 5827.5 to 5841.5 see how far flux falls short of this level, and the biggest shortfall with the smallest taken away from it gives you 21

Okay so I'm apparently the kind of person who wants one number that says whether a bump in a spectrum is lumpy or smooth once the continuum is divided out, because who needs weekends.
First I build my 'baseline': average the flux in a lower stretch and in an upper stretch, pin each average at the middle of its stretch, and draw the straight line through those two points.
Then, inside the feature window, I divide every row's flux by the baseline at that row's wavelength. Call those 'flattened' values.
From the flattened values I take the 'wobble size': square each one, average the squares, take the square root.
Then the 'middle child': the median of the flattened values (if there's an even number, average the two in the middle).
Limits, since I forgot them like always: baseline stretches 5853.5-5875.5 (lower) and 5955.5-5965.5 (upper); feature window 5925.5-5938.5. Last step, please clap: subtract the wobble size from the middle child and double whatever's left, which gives 0.04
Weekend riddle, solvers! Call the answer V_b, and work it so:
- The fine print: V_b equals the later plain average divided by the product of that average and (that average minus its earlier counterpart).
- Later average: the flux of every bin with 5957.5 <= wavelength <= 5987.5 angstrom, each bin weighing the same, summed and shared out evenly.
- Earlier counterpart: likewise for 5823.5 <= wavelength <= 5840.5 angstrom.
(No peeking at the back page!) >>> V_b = -1.8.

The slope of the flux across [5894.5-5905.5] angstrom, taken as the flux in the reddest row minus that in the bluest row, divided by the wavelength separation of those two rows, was 1.8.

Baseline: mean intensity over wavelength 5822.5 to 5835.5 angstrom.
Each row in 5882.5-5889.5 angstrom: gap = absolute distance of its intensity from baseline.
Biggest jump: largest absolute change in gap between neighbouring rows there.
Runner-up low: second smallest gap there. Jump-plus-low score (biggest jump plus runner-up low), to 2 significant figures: 18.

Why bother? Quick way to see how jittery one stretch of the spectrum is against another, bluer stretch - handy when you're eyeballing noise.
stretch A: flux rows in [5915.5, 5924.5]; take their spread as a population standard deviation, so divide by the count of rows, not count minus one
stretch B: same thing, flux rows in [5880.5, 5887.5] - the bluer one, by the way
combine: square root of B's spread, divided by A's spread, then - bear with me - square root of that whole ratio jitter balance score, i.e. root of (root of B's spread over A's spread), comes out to 0.75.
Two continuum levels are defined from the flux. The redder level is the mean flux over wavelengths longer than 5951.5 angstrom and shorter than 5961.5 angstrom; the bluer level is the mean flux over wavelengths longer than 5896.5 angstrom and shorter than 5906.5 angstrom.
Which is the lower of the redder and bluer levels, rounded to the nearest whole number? 50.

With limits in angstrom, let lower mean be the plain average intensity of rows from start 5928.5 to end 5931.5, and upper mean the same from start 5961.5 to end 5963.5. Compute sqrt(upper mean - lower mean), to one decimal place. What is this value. 2.4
